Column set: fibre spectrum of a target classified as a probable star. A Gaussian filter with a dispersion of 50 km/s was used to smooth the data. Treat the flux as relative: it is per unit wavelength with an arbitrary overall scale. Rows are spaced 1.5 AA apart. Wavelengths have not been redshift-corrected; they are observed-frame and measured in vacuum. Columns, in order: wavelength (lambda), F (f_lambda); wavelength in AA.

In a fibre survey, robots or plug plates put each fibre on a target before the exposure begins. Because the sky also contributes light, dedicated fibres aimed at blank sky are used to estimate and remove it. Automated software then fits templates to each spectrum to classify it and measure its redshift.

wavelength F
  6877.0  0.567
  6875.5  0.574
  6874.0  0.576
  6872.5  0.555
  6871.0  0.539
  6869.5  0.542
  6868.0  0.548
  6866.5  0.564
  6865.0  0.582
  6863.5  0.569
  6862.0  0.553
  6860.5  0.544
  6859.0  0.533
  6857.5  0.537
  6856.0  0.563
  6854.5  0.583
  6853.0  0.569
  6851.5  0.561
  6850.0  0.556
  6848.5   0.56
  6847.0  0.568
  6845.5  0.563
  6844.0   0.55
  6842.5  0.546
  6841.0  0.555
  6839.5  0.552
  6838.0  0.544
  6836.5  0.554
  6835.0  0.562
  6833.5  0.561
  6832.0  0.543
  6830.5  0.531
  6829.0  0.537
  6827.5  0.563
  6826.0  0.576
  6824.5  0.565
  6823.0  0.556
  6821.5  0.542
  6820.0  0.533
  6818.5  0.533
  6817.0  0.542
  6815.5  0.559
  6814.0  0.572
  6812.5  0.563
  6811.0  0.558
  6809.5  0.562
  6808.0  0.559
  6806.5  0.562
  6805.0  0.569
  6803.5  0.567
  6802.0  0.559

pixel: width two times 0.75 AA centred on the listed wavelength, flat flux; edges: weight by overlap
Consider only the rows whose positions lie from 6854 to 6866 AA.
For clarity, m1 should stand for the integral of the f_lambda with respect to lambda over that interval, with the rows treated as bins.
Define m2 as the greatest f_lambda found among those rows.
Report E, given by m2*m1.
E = 3.90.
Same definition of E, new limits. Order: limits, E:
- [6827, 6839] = 3.71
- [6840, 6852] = 3.80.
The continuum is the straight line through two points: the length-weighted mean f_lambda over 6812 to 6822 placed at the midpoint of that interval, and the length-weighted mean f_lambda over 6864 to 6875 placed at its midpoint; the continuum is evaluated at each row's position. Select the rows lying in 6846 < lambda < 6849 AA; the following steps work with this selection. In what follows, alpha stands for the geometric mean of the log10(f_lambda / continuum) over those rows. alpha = 0.0065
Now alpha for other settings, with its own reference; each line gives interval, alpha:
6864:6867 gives 0.0092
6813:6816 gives 0.0122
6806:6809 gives 0.0104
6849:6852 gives 0.0018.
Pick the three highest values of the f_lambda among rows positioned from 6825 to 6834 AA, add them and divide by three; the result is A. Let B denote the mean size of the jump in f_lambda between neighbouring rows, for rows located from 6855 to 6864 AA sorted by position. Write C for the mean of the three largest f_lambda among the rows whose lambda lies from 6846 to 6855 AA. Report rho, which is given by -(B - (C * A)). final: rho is 0.312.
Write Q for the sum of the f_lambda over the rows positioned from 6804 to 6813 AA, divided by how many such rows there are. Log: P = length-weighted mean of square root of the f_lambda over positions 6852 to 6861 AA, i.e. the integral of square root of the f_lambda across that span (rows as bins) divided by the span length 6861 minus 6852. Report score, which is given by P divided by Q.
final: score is 1.33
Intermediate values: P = 0.745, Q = 0.562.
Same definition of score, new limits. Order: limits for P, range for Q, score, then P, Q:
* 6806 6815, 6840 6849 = 1.35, 0.750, 0.557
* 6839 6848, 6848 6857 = 1.32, 0.746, 0.565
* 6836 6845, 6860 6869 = 1.32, 0.742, 0.560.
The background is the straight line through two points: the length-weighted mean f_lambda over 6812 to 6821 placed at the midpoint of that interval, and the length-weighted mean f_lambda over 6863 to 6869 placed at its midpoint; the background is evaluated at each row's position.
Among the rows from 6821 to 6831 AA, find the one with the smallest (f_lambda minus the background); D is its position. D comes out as 6830.5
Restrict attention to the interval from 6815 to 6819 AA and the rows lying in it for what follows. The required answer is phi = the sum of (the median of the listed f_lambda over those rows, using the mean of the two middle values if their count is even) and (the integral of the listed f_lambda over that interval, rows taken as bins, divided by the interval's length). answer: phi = 1.09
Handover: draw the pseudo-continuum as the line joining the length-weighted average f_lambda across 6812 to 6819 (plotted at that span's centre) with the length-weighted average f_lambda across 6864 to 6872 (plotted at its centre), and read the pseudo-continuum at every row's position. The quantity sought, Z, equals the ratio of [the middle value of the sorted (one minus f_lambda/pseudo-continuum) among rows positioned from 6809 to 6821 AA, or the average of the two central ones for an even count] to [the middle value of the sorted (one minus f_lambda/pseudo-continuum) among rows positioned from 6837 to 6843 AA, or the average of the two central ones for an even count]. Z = -0.7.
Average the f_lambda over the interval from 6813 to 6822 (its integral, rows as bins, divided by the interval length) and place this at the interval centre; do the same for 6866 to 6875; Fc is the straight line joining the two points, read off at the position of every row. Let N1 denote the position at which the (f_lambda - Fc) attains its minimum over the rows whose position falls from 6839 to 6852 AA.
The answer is 6842.5 AA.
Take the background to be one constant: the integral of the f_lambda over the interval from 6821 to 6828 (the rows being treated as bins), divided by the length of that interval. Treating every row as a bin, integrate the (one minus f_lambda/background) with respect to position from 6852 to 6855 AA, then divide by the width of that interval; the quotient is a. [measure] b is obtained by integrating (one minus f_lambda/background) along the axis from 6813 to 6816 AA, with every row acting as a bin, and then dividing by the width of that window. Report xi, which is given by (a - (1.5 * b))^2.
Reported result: 0.0001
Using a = -0.024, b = -0.009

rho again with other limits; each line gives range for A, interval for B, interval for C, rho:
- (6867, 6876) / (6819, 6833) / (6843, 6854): 0.310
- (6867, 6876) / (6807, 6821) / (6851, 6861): 0.317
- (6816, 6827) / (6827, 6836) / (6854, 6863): 0.308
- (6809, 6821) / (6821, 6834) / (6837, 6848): 0.304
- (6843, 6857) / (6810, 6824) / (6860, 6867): 0.318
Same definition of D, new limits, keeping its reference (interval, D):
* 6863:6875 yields 6871.0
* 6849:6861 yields 6859.0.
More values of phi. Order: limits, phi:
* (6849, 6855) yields 1.13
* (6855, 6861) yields 1.09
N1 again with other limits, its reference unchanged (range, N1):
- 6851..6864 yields 6859.0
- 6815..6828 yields 6820.0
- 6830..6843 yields 6830.5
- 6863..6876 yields 6871.0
